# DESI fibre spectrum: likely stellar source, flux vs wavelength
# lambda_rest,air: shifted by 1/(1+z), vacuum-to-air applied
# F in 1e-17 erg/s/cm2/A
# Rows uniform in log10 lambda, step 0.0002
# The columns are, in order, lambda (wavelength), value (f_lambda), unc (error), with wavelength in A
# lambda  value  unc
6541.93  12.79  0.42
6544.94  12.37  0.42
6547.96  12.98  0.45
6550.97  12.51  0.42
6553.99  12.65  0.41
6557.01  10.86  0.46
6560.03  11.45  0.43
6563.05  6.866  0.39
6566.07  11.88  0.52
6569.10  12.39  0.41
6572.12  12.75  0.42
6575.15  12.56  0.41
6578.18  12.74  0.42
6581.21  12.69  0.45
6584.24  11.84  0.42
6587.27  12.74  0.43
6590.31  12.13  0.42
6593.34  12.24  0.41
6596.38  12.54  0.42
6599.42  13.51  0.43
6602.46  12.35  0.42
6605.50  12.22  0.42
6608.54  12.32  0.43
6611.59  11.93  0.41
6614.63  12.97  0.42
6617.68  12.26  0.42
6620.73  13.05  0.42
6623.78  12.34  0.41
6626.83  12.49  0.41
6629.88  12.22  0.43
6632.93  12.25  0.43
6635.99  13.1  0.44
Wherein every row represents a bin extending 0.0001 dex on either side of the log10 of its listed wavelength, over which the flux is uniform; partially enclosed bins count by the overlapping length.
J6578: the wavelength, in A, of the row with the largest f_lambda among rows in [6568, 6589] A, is 6572.12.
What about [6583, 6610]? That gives 6599.42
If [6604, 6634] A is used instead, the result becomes 6620.73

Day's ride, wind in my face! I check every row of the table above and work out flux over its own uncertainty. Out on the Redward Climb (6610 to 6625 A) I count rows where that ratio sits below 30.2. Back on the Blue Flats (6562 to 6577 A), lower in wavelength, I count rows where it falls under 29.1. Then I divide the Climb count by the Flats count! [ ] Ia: 1.5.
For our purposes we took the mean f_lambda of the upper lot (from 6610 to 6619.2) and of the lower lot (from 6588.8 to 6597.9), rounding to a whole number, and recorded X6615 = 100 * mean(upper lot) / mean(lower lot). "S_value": 101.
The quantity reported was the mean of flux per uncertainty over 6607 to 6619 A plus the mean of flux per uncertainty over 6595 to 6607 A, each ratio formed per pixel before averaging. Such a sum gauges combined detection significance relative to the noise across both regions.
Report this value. 59.4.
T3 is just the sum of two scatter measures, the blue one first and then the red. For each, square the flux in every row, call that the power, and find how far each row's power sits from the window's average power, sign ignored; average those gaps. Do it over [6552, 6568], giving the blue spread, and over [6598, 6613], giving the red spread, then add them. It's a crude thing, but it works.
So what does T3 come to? 40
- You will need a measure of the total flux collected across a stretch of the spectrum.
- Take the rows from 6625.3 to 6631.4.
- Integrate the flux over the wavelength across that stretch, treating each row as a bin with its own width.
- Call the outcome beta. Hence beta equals 75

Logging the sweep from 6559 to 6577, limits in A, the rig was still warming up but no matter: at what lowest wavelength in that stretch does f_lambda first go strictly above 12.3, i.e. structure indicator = 6569.10 A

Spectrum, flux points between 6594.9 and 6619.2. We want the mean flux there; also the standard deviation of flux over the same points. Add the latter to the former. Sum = 13.0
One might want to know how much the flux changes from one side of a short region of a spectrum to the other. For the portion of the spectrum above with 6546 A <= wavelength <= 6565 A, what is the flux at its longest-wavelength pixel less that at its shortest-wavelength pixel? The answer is -6.1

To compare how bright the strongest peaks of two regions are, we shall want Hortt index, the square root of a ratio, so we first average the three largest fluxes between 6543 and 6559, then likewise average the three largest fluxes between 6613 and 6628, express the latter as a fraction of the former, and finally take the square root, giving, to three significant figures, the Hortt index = 1.00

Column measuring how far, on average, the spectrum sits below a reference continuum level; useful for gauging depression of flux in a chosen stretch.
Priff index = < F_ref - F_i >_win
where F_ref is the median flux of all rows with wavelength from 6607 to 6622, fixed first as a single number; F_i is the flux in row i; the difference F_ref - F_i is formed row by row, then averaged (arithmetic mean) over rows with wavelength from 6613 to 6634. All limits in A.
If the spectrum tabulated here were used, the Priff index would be -0.19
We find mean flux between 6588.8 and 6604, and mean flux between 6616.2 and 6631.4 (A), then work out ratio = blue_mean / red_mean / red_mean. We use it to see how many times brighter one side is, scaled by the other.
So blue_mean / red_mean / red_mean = 0.0807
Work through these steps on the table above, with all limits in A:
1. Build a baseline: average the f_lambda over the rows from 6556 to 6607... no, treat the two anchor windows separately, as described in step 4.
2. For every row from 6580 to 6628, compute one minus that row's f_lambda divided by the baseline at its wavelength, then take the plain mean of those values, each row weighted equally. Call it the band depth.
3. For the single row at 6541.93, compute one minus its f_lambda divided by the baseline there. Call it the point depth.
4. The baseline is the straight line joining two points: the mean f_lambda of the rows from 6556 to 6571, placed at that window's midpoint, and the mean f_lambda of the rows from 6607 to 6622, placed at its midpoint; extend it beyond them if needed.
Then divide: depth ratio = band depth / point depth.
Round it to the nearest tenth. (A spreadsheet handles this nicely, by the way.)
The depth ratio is 0.1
